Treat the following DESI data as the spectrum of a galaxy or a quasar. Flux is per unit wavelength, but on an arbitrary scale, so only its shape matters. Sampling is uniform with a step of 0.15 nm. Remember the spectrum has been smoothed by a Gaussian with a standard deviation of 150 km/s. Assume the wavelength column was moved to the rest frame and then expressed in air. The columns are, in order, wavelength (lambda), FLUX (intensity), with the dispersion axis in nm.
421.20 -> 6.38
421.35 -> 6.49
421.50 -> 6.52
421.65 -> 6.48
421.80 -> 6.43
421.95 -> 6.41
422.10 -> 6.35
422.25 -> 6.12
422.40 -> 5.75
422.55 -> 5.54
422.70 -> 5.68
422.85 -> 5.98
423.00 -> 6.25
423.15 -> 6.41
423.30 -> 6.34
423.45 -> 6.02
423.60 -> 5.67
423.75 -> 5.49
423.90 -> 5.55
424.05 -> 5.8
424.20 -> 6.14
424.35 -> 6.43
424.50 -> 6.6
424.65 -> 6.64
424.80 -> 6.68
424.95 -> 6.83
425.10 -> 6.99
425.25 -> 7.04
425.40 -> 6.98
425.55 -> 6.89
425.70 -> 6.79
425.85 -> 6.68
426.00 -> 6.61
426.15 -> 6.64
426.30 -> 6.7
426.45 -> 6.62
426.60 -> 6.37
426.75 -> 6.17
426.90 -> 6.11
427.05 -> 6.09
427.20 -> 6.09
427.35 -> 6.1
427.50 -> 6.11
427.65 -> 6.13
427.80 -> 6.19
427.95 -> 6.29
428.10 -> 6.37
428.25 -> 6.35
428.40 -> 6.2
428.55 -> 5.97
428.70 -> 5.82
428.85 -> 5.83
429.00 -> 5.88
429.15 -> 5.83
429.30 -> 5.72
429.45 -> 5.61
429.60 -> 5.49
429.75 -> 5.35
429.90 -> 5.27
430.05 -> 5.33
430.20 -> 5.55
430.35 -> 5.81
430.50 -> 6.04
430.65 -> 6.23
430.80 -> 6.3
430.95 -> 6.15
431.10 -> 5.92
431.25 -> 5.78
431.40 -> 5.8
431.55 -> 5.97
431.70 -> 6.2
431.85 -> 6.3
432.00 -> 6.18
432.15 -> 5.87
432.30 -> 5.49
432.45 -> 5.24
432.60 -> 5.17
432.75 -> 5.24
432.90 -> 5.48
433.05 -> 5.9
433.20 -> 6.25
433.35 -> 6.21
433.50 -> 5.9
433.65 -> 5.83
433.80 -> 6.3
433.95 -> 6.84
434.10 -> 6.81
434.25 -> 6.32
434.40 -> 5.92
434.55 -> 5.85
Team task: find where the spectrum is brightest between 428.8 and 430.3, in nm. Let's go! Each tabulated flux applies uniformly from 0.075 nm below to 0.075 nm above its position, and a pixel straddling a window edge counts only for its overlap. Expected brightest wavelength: 429.00 nm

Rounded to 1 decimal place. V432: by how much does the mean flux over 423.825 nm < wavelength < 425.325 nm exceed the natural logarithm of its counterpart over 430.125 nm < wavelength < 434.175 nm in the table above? 4.7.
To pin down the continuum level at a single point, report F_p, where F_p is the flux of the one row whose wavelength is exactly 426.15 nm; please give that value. 6.64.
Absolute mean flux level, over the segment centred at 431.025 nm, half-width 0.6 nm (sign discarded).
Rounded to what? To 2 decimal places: 6.02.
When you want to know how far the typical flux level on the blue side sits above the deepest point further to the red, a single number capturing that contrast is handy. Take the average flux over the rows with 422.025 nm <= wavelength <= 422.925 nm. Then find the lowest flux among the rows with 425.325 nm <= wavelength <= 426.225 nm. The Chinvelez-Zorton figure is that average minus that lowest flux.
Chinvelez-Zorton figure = -0.71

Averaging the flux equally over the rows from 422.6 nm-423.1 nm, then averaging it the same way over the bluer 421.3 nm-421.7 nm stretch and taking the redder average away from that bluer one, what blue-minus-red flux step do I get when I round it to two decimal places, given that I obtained 0.53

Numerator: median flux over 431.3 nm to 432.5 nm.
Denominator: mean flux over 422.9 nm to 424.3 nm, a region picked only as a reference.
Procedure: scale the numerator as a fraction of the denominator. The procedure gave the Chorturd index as 0.99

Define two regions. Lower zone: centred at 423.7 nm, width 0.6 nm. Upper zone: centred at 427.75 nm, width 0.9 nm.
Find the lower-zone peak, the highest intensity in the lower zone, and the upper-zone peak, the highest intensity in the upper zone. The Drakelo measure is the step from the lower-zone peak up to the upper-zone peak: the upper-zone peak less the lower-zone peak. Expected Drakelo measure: 0.35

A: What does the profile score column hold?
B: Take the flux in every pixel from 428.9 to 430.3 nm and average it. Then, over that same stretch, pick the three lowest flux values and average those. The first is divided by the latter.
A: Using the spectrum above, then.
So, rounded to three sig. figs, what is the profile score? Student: 1.05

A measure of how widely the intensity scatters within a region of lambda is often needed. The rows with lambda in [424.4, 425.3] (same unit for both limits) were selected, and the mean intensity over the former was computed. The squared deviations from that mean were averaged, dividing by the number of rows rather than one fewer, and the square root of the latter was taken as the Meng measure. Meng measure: 0.17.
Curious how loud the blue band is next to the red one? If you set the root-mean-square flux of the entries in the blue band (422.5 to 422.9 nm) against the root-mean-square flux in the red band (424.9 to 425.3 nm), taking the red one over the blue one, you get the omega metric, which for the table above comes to 1.2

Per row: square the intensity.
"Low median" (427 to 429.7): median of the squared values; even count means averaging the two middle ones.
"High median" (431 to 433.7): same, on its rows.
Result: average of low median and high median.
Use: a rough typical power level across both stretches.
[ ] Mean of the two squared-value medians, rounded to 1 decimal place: 35.9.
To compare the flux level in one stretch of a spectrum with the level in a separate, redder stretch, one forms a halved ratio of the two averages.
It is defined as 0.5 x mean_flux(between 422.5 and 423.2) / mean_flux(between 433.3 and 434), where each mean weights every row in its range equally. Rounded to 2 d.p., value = 0.48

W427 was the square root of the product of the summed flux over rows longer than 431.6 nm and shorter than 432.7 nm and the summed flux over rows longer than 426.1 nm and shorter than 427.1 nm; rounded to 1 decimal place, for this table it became 42.5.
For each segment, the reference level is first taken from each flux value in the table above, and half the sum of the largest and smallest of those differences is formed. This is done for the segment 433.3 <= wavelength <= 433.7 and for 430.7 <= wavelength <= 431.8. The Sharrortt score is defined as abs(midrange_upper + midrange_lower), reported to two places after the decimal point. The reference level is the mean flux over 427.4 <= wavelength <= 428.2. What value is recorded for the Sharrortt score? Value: 0.38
